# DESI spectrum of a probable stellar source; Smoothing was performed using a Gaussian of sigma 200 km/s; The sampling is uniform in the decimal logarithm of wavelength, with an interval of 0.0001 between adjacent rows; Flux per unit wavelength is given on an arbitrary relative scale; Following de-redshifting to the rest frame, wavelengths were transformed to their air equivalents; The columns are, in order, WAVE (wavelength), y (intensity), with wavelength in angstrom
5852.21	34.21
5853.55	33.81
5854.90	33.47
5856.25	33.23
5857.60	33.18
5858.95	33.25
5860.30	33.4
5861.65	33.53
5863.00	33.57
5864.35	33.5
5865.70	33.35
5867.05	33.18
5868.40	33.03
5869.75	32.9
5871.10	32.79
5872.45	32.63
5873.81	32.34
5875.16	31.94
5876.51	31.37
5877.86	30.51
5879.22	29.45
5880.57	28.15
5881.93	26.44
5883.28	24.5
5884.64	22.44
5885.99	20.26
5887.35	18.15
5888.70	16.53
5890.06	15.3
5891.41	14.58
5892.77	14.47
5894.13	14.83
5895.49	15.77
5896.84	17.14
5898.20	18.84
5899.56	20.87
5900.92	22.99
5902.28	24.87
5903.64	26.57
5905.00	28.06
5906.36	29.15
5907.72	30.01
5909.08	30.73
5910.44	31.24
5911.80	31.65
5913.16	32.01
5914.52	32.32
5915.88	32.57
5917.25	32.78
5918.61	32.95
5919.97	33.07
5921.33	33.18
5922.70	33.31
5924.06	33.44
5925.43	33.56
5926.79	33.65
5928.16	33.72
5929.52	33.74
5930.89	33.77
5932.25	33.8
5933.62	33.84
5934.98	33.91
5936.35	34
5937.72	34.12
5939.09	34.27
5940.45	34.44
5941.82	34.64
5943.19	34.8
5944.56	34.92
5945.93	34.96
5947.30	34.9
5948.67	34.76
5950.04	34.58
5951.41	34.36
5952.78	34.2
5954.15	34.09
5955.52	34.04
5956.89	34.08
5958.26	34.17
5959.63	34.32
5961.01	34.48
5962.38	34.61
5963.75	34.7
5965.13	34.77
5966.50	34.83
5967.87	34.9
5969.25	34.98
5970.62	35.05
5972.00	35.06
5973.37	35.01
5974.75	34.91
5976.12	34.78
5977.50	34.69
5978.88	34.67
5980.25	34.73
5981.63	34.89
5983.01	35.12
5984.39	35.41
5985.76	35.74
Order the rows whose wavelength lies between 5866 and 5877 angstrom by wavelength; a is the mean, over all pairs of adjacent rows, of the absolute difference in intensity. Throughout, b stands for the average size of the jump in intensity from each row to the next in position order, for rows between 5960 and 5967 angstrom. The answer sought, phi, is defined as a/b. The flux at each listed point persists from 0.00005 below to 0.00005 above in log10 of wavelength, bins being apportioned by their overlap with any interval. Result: 3.0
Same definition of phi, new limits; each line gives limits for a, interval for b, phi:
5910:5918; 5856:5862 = 3.1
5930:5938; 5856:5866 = 0.7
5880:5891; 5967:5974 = 35.0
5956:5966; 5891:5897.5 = 0.2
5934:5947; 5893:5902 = 0.1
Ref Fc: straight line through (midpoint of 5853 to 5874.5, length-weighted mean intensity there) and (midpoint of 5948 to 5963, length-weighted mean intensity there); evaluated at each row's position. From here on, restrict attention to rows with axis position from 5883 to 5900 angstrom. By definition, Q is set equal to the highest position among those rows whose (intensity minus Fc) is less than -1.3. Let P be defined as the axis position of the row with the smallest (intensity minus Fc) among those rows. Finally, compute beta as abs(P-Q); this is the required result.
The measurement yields 6.8 angstrom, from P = 5892.77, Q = 5899.56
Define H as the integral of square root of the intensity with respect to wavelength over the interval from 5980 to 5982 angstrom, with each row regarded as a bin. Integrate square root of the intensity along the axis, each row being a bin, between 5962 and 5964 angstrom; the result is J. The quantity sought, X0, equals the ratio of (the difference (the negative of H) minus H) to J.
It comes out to -2.00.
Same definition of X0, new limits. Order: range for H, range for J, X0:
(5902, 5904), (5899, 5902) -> -1.43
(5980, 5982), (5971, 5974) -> -1.33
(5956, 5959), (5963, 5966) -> -1.99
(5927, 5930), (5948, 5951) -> -1.97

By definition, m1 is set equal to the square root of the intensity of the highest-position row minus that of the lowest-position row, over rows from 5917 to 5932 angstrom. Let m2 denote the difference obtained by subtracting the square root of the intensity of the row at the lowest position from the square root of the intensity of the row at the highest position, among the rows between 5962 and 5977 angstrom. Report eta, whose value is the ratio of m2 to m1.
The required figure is 0.2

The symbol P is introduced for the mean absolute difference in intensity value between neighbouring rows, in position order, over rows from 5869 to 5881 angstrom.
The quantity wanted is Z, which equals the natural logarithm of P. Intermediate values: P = 0.59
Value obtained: -0.5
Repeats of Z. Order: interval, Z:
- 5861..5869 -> -2.2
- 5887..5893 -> -0.1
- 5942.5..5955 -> -2.0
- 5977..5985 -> -1.9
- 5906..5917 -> -0.7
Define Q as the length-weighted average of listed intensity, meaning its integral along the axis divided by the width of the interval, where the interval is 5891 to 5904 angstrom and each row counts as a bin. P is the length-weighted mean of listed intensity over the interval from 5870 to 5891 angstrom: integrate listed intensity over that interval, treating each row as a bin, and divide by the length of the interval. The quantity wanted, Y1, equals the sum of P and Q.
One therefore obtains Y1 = 45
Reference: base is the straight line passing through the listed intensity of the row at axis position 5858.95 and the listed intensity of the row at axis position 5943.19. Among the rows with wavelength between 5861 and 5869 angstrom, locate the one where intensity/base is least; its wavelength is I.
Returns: 5868.40 angstrom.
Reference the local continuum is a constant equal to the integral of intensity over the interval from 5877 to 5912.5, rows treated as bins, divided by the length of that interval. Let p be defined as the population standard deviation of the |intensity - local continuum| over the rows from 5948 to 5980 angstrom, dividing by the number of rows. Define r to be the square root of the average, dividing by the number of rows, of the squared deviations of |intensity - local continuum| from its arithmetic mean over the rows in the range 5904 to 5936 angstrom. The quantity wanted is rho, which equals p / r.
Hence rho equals 0.2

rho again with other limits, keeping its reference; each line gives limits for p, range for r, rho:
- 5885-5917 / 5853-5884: 1.1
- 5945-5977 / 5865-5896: 0.1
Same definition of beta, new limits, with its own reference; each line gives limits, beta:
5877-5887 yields 0.0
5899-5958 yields 15.0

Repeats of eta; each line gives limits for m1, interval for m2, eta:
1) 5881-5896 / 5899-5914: -0.9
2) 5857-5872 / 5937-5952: -0.6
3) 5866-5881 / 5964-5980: 0.0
